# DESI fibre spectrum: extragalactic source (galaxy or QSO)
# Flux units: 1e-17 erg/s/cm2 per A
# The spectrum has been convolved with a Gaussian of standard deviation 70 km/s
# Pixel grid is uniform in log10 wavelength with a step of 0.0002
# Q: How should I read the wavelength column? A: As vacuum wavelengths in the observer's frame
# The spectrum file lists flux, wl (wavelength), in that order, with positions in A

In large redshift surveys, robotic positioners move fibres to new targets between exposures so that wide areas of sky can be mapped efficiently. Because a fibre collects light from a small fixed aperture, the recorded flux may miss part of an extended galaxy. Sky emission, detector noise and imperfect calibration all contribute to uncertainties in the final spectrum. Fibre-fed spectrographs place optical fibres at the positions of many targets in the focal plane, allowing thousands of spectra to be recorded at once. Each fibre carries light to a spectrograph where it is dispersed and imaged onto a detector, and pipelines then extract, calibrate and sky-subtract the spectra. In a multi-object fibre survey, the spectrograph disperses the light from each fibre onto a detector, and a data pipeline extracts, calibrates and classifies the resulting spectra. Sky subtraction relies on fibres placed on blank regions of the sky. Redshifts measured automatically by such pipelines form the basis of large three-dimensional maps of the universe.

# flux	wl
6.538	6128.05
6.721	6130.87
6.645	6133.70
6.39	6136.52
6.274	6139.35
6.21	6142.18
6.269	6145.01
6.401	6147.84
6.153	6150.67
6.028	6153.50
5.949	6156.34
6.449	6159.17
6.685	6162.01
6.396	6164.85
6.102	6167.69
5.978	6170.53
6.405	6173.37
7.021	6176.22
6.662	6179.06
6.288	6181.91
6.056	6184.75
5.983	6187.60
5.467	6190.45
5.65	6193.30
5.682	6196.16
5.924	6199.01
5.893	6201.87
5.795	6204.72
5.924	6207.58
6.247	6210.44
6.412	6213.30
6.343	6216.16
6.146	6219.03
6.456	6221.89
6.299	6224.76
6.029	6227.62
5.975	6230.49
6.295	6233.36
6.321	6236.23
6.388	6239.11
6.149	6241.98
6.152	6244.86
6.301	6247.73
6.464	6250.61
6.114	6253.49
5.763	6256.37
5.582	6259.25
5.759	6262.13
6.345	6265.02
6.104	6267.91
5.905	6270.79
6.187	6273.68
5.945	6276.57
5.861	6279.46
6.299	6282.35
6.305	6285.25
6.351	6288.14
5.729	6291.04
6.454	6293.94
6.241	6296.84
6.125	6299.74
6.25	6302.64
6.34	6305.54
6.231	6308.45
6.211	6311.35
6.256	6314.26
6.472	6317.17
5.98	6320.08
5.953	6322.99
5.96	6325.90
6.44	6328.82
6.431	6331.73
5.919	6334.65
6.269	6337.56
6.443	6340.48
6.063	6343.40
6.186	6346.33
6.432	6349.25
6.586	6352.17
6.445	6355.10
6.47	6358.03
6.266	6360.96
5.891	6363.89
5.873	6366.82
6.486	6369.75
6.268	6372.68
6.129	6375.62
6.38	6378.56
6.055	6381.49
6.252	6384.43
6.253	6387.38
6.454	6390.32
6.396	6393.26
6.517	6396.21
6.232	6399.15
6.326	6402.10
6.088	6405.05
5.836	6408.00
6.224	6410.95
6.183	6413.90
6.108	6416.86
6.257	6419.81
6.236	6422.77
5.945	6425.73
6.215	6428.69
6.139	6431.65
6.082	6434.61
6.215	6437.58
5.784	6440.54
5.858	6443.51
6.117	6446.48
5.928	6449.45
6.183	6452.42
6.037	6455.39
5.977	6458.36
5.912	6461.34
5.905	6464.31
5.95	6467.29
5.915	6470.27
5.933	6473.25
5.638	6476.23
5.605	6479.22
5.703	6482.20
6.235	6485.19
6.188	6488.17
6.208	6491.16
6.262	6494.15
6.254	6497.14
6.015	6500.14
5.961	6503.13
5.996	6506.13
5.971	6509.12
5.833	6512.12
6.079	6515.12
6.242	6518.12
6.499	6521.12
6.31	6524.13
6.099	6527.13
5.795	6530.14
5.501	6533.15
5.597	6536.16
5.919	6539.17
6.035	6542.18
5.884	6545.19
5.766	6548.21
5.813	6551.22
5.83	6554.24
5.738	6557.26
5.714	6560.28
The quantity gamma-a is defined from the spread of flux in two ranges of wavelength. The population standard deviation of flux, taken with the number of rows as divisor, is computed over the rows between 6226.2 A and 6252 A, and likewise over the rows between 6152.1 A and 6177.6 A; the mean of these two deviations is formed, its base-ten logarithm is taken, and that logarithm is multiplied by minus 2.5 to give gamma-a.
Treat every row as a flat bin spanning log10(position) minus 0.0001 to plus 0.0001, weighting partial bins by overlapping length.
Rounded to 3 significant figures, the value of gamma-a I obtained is 1.52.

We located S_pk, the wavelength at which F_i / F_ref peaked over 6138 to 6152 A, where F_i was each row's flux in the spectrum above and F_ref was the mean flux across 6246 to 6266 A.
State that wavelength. 6147.84 A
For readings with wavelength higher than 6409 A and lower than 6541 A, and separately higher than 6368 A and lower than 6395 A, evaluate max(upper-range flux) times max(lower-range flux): 42.2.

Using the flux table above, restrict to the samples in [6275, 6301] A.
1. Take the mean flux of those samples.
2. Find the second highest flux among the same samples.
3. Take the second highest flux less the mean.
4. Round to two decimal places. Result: 0.21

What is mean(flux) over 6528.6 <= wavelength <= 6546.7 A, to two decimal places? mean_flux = 5.79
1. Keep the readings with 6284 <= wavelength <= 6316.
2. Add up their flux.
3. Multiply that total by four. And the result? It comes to 274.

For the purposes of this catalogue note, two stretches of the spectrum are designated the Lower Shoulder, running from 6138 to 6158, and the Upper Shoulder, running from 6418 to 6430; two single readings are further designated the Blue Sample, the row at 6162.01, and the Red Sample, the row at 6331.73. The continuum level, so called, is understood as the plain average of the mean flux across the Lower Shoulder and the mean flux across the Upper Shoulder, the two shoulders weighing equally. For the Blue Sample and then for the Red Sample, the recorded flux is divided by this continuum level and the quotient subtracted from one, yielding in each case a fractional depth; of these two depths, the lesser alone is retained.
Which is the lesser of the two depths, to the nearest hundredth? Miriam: -0.08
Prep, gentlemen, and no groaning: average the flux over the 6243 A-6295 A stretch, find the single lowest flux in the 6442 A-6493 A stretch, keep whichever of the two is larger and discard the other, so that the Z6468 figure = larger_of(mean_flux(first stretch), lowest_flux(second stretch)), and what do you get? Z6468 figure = 6.09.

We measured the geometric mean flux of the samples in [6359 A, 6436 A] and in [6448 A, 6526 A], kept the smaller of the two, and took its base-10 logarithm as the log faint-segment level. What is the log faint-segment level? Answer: 0.780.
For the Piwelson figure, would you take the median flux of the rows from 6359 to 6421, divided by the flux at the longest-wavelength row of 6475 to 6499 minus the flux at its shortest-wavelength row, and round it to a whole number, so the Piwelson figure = 10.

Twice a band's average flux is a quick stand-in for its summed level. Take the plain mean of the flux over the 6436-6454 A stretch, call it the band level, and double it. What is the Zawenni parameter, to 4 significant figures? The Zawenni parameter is 12.03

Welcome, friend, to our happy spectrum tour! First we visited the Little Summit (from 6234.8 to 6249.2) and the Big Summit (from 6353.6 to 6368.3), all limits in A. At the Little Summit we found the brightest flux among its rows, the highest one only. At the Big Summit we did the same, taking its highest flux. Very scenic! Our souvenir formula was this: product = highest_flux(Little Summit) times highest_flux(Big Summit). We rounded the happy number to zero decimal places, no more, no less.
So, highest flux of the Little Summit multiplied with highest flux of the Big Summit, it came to 41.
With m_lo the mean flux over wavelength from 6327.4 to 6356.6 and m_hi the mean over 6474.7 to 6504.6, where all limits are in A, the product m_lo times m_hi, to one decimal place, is 38.0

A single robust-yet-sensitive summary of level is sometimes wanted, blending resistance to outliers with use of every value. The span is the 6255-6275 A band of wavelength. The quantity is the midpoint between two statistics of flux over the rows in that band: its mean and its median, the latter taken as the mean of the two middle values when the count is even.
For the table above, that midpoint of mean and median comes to 5.93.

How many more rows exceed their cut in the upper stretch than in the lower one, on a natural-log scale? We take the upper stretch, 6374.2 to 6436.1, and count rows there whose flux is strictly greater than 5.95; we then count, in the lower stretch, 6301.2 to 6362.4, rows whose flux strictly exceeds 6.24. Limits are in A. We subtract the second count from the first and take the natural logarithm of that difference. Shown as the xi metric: 1.79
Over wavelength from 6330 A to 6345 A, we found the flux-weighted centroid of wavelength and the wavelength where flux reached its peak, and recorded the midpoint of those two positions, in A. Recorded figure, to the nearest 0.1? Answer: 6339.0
